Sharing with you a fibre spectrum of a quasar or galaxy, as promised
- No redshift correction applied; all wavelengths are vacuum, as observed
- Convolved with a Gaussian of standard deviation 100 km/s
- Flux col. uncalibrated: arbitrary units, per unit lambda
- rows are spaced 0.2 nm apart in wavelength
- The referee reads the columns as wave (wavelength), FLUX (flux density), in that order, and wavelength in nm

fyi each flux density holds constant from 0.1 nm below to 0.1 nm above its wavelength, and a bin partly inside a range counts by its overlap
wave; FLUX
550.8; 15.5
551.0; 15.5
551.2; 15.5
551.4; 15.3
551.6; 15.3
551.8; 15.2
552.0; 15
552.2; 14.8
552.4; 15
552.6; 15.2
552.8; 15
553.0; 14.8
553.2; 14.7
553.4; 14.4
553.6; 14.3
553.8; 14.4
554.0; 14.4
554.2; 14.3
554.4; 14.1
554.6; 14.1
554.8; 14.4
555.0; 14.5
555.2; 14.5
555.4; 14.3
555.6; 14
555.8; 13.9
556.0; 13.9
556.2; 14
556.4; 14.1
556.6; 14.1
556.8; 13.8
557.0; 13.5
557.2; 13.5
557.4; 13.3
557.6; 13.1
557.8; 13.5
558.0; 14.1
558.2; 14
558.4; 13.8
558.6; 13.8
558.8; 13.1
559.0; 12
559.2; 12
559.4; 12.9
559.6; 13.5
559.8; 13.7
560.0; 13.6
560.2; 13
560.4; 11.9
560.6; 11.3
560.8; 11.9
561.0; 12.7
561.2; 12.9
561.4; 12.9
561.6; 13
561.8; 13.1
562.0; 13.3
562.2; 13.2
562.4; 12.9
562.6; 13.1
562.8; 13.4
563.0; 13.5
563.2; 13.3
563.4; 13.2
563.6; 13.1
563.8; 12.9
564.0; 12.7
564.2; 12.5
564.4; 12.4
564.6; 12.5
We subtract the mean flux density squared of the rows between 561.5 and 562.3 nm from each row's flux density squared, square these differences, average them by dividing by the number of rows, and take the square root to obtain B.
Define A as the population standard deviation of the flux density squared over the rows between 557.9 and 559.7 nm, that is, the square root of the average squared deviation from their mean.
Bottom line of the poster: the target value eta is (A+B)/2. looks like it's 11.4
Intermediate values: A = 20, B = 3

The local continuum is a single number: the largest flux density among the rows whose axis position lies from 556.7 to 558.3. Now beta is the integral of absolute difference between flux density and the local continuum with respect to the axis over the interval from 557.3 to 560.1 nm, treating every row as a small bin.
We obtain 2.2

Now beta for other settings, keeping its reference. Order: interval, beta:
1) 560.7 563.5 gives 3.0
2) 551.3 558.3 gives 3.3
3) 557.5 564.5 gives 7.6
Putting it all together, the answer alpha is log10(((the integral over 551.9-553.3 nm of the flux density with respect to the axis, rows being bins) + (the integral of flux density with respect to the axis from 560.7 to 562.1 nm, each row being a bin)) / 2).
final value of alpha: 1.29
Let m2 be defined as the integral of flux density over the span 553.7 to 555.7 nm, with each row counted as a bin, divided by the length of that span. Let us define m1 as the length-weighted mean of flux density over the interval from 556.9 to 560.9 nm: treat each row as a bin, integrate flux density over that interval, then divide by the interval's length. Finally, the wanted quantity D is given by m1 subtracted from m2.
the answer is 1.2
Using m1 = 13.1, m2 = 14.3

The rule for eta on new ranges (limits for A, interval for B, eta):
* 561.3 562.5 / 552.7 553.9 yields 5.6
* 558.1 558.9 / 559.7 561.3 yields 14.7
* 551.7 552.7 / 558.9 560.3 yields 10.8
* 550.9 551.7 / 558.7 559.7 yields 9.2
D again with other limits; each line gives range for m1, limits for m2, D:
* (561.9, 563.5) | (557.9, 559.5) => 0.0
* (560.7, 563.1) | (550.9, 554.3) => 1.9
